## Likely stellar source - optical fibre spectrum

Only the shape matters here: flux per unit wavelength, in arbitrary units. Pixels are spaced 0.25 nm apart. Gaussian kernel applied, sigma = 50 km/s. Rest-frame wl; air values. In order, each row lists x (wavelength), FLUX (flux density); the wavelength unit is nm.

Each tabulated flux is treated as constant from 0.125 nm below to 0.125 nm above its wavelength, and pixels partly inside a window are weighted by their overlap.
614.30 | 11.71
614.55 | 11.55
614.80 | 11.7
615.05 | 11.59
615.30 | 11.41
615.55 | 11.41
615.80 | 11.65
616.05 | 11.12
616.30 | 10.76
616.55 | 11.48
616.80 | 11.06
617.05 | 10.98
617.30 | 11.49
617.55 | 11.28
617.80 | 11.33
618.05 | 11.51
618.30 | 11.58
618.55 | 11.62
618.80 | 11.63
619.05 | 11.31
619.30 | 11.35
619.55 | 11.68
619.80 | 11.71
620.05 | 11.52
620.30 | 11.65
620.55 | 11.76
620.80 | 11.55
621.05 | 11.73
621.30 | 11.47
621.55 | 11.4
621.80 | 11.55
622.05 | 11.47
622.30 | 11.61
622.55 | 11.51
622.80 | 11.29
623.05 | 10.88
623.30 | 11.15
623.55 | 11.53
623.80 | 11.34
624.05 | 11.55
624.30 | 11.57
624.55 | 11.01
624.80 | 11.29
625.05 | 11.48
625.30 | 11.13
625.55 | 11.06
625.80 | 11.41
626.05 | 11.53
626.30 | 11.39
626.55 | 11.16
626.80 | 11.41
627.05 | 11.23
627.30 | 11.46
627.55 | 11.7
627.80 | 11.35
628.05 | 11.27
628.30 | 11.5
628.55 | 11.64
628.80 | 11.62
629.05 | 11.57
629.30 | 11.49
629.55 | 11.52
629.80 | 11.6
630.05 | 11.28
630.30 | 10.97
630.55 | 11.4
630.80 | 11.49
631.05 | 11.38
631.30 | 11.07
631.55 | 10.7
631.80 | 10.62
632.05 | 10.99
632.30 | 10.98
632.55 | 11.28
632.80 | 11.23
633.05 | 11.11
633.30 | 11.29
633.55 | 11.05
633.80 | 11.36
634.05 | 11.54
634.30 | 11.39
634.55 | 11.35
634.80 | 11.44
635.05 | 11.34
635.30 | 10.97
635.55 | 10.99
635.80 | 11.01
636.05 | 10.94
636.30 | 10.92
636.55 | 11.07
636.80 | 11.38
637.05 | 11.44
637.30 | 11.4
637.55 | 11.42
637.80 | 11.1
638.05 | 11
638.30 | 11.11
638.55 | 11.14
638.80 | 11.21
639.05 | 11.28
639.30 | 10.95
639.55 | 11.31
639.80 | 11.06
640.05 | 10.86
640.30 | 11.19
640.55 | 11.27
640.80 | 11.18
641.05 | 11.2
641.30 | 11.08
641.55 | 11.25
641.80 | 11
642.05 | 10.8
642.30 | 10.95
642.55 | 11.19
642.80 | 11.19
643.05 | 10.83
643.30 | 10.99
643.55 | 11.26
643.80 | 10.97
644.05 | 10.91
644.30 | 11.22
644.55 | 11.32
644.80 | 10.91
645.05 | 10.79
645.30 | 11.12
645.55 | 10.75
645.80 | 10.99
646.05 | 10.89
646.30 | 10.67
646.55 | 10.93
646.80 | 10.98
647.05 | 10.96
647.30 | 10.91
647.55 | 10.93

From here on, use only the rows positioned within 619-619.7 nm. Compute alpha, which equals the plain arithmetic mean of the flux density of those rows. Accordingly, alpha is 11.4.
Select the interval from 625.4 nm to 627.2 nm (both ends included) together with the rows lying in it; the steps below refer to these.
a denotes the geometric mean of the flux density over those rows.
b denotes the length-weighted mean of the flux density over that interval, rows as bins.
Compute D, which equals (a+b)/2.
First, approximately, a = 11.3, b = 11.31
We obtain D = 11.31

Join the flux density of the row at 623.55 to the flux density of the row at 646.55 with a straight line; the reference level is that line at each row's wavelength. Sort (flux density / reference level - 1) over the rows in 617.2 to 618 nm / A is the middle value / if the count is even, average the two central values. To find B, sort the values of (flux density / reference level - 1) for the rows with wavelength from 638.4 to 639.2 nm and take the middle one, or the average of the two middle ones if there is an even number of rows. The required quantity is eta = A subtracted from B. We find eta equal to 0.037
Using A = -0.030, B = 0.007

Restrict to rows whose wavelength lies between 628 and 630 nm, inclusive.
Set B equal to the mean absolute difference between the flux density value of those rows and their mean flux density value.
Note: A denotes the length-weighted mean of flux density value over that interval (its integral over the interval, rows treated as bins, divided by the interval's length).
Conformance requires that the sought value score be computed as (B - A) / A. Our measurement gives -0.993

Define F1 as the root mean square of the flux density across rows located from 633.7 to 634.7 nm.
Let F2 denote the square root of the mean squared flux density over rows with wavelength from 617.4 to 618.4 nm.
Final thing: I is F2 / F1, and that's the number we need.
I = 1.001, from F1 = 11.4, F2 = 11.4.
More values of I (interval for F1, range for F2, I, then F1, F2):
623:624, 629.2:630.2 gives 1.022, 11.2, 11.5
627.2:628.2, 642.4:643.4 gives 0.965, 11.4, 11.1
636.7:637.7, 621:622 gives 1.011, 11.4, 11.5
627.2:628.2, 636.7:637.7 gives 0.997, 11.4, 11.4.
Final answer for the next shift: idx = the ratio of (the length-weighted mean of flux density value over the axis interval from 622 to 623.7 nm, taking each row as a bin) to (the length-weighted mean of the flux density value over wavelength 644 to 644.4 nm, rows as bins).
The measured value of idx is 1.02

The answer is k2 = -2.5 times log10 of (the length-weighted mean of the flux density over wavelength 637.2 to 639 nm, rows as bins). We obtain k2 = -2.623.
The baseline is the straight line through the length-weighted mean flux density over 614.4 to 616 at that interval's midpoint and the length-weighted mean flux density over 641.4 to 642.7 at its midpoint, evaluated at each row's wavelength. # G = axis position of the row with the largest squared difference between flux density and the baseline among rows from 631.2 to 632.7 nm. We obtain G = 631.80 nm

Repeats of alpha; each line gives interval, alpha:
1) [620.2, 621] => 11.7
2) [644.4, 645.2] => 11.0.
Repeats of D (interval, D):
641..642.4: 11.04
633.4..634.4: 11.33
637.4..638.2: 11.18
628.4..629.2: 11.61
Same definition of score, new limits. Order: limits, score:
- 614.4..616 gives -0.992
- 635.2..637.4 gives -0.983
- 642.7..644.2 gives -0.988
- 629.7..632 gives -0.974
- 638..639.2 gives -0.993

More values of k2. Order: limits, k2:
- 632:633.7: -2.617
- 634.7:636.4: -2.612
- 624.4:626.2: -2.631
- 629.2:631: -2.641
